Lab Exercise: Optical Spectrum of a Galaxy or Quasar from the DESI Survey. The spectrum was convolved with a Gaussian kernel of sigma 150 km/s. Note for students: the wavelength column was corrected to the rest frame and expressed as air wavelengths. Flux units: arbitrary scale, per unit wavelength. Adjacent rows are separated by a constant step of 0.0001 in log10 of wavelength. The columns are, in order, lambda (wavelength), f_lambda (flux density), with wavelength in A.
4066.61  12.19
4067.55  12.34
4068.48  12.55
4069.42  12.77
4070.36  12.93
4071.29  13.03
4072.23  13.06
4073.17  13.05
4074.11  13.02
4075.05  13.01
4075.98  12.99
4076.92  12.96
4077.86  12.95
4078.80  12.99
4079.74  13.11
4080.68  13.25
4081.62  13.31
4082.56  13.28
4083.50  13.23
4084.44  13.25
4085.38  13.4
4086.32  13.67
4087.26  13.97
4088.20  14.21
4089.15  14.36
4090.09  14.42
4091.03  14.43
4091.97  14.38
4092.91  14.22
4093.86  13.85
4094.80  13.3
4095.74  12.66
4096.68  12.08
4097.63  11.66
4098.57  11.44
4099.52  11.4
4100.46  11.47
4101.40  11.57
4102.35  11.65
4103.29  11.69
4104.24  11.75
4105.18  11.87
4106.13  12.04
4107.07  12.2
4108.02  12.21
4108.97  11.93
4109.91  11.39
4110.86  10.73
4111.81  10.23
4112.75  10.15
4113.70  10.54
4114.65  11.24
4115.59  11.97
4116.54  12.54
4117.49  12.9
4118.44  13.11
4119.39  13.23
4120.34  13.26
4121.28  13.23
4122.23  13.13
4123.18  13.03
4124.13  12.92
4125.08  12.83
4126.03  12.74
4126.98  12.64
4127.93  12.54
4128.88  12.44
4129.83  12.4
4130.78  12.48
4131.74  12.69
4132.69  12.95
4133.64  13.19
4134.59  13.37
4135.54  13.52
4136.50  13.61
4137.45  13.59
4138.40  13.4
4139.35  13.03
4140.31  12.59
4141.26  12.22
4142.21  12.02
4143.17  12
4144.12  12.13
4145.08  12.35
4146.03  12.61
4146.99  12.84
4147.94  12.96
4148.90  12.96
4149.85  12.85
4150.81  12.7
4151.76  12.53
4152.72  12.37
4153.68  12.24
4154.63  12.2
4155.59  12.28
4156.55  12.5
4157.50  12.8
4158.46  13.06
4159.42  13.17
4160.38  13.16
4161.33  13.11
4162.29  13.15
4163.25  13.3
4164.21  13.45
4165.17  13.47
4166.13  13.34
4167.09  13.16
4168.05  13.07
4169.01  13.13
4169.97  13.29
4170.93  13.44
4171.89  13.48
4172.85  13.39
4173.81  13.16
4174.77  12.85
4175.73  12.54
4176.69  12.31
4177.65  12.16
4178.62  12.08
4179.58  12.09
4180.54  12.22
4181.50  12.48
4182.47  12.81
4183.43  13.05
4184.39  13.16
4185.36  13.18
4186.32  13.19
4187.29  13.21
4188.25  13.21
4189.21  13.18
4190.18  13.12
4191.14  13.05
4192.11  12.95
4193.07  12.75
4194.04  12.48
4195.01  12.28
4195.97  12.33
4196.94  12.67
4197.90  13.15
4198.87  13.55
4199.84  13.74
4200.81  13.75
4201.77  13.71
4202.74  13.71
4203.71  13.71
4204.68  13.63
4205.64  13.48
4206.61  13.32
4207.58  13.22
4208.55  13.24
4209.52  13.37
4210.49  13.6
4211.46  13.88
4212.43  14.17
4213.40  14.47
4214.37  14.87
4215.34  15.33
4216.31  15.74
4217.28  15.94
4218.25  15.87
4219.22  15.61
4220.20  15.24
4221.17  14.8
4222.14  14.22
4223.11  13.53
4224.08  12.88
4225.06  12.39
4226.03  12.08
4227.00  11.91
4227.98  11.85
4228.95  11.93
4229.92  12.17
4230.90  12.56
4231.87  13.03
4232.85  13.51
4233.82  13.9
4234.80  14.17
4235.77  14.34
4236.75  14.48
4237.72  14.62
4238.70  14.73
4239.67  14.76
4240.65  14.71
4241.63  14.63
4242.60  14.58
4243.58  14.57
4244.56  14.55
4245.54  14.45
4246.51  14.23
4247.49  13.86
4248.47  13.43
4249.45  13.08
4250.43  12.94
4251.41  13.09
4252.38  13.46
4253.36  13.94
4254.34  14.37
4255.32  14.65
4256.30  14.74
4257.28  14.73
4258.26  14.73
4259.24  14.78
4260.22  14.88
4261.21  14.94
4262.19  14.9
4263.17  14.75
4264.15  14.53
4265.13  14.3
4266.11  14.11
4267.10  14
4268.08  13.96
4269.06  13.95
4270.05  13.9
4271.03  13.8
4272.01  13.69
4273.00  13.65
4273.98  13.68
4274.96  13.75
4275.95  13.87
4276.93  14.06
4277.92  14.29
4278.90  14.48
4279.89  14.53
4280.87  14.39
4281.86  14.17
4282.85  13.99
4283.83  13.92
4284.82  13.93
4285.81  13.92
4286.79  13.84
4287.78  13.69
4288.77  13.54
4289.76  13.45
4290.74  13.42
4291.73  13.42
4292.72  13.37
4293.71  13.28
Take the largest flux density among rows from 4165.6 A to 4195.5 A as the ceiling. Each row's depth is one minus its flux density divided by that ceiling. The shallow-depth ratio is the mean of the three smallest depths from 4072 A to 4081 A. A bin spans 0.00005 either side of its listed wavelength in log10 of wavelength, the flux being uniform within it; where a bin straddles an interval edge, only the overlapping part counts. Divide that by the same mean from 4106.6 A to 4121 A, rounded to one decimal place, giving 1.2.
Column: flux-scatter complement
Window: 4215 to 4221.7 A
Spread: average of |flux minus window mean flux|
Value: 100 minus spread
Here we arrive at 99.7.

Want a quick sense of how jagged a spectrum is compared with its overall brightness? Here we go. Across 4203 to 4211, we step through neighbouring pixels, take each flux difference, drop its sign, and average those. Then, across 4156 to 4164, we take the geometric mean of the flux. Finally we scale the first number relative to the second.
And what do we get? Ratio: 0.0095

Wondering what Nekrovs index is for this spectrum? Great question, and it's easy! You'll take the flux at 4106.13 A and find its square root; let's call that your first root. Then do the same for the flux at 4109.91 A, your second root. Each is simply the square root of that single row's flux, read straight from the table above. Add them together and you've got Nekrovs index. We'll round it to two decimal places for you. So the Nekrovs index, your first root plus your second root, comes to 6.84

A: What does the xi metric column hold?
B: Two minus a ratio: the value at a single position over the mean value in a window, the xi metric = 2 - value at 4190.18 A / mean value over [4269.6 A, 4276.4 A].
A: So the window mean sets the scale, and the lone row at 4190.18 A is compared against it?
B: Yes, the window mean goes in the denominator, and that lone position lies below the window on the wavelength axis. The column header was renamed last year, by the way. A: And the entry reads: 1.05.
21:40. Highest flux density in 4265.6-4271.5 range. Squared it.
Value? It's 199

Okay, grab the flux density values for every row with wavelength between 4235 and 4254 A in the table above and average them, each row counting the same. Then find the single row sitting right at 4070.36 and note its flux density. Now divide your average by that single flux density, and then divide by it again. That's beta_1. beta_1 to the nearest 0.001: 0.085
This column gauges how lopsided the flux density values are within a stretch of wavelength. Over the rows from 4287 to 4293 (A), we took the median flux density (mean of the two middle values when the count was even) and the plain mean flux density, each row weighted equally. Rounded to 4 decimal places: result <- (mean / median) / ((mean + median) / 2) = 0.0746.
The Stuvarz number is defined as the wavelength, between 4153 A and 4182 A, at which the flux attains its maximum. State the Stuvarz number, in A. 4171.89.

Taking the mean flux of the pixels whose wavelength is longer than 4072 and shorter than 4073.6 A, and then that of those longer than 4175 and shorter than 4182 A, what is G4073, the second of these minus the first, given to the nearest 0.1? -0.8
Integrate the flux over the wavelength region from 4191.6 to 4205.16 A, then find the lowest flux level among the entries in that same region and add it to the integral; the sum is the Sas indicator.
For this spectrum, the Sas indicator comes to 191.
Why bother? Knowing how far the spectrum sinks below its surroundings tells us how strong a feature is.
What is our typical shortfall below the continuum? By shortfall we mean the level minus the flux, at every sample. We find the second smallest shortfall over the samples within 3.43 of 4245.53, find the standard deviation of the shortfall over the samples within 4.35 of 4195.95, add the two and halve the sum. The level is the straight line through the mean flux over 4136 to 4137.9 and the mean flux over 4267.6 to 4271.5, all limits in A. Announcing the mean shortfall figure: -0.1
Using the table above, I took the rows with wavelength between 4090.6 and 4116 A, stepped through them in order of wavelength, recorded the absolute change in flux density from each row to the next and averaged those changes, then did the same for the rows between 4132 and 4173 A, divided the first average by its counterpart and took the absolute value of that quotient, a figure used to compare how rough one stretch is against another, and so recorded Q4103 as 2.0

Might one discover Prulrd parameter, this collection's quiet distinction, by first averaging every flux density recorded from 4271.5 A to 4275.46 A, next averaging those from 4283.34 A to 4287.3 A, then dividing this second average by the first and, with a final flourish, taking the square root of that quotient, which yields 1.01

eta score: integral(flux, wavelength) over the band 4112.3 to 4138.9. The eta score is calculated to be 338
